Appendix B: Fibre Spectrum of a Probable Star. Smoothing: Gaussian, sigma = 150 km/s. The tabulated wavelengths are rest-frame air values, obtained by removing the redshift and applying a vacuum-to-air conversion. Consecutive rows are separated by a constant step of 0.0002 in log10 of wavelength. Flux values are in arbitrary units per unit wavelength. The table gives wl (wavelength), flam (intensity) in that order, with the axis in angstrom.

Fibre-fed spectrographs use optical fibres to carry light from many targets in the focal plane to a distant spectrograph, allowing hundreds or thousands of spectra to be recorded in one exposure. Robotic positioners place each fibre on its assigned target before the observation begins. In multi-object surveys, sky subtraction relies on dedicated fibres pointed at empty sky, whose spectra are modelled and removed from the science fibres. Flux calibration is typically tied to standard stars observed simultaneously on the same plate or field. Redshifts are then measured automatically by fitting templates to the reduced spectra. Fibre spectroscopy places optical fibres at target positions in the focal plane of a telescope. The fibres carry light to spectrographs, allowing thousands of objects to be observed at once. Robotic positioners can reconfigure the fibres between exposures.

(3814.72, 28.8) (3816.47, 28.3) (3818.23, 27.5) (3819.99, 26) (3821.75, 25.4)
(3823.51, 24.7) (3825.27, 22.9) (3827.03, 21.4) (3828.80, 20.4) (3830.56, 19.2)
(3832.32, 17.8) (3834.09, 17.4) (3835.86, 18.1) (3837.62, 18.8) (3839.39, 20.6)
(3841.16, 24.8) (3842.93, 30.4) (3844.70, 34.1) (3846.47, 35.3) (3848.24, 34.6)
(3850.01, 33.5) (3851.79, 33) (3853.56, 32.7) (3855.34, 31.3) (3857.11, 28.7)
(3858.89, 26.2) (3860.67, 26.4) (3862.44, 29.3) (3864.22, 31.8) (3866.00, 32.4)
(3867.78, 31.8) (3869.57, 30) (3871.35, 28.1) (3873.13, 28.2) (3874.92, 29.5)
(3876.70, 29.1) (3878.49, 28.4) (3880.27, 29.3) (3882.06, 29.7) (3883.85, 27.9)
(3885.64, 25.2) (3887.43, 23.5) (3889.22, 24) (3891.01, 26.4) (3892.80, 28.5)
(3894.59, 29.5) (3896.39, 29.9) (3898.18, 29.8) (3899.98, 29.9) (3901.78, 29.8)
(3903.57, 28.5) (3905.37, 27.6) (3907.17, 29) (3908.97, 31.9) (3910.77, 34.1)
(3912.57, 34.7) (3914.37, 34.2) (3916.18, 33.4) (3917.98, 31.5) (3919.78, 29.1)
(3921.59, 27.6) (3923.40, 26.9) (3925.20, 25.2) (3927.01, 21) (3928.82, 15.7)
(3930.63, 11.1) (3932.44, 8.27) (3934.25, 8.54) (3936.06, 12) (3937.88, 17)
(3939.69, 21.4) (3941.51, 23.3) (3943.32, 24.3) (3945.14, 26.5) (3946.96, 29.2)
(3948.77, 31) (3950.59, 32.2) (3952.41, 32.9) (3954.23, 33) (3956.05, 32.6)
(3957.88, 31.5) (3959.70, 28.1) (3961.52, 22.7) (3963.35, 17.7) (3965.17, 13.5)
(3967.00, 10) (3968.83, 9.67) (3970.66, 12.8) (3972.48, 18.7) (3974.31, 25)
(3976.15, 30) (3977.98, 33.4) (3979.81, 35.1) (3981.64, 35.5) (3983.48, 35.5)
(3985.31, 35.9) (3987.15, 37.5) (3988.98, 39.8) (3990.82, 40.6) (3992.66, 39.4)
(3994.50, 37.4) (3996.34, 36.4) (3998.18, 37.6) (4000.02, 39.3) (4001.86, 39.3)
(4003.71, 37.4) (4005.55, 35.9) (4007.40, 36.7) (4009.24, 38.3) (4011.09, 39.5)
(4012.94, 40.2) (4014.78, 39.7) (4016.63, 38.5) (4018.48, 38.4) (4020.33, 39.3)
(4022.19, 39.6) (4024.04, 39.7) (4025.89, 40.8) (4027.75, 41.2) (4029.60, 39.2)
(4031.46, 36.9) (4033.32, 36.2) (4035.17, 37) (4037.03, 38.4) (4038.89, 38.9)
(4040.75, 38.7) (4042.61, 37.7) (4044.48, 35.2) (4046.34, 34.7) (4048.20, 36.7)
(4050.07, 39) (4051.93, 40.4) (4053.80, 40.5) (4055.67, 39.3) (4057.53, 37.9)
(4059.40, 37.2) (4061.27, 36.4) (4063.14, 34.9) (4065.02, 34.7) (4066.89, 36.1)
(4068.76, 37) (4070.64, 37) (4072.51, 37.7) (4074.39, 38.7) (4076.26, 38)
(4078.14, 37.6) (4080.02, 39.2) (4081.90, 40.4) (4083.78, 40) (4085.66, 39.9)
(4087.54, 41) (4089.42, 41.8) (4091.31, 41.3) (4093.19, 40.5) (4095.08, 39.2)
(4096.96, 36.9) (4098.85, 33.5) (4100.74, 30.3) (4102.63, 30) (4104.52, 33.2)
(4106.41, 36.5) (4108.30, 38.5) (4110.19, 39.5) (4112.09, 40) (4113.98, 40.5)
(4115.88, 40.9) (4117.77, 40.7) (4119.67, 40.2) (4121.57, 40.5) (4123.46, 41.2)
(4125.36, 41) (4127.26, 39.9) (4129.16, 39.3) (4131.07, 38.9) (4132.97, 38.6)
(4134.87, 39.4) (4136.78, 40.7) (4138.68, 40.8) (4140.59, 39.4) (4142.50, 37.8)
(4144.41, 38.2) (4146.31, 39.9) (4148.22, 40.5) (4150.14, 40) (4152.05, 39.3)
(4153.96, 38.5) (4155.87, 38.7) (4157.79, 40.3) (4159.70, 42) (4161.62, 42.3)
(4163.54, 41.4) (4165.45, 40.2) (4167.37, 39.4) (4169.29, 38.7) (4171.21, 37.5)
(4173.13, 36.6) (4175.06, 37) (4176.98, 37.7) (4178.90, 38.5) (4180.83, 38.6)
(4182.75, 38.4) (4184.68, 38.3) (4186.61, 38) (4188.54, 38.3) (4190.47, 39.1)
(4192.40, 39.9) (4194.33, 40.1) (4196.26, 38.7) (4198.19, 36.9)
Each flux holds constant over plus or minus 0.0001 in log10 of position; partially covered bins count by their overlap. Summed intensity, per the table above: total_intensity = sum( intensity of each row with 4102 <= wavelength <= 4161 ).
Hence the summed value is 1215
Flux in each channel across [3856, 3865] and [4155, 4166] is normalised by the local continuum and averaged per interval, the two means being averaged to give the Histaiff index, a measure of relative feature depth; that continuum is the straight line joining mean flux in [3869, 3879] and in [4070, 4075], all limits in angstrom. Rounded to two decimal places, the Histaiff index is 0.99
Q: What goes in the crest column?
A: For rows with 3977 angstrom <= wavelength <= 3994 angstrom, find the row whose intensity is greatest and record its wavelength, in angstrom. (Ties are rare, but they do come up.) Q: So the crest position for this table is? 3990.82 angstrom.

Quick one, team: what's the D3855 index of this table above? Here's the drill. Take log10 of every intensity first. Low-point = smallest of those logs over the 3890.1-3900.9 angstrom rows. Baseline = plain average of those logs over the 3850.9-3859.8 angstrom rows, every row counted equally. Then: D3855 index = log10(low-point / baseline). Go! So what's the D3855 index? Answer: -0.02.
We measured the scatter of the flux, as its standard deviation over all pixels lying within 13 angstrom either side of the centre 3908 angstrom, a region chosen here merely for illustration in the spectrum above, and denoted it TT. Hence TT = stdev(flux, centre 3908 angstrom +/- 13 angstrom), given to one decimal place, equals 2.3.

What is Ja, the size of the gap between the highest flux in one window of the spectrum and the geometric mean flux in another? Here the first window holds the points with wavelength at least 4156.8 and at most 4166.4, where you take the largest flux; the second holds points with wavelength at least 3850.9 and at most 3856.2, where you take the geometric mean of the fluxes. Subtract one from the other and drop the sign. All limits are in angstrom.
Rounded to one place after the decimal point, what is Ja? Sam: 10.0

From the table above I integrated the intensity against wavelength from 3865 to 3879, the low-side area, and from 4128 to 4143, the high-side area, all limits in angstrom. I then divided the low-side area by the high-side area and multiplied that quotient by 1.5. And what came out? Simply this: 1.1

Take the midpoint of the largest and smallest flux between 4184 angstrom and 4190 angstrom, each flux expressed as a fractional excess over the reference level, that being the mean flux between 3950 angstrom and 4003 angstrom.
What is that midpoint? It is 0.27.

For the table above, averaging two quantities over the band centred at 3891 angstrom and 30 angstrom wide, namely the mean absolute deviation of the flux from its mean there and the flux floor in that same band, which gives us 13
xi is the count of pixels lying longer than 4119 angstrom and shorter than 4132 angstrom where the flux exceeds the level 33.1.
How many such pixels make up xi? 7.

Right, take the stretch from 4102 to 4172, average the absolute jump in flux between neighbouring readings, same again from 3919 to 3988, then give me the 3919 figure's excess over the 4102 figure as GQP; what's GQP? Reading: 1.7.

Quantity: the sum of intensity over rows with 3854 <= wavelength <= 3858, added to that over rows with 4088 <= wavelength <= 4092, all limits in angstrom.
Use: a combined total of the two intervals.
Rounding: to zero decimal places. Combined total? 143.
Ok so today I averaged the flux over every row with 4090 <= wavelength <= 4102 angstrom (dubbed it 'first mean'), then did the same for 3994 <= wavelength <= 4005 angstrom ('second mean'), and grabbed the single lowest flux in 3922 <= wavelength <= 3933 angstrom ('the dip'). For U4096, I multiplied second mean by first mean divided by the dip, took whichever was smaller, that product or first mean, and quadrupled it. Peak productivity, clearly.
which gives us 148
